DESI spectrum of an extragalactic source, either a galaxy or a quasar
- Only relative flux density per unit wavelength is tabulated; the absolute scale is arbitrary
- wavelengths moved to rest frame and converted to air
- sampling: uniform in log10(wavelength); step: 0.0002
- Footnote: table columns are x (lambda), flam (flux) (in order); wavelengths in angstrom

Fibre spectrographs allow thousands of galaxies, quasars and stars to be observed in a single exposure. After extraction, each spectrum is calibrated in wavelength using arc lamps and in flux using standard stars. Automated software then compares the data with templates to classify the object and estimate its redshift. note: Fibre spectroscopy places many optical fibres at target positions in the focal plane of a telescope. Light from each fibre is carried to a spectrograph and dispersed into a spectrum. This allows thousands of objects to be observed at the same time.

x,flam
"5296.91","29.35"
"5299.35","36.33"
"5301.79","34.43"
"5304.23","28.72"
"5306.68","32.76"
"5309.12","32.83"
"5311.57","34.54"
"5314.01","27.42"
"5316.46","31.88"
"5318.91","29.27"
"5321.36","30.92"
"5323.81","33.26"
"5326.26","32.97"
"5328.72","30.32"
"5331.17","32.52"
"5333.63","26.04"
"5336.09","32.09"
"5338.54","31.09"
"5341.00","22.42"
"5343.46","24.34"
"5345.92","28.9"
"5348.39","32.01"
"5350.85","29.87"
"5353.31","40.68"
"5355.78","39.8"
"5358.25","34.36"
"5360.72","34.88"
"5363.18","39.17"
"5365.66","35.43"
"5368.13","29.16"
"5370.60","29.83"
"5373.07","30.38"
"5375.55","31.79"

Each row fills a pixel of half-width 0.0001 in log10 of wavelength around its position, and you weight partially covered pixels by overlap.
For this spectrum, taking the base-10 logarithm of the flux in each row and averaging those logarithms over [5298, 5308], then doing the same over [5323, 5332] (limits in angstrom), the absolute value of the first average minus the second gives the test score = 0.009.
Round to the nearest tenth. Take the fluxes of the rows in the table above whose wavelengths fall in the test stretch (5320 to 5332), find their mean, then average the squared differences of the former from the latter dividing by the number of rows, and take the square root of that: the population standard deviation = 1.2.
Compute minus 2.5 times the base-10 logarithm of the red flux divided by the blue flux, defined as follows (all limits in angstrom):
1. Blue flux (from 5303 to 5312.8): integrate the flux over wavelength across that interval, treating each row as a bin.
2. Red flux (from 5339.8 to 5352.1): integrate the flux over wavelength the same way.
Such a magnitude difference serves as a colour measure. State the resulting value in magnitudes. -0.1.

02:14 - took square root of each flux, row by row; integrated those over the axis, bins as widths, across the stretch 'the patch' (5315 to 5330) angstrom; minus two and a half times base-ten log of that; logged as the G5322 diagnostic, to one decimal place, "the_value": -4.8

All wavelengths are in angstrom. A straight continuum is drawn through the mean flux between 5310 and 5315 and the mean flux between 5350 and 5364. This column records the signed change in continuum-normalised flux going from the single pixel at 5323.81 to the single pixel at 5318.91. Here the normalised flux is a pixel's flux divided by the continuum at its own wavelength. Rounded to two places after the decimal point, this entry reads -0.11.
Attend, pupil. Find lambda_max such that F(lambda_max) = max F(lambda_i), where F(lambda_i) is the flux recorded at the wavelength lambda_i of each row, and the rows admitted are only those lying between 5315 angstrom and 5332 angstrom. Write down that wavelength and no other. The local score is 5323.81 angstrom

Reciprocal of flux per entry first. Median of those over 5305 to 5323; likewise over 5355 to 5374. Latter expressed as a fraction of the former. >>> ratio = 0.92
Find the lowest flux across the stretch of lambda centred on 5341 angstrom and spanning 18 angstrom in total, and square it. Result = 503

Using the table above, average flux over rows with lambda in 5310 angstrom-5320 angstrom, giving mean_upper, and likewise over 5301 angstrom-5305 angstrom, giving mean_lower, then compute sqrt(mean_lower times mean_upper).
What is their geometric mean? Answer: 31.2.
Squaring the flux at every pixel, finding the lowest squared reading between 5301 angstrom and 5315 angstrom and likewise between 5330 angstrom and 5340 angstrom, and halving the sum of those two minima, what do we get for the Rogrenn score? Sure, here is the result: 715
